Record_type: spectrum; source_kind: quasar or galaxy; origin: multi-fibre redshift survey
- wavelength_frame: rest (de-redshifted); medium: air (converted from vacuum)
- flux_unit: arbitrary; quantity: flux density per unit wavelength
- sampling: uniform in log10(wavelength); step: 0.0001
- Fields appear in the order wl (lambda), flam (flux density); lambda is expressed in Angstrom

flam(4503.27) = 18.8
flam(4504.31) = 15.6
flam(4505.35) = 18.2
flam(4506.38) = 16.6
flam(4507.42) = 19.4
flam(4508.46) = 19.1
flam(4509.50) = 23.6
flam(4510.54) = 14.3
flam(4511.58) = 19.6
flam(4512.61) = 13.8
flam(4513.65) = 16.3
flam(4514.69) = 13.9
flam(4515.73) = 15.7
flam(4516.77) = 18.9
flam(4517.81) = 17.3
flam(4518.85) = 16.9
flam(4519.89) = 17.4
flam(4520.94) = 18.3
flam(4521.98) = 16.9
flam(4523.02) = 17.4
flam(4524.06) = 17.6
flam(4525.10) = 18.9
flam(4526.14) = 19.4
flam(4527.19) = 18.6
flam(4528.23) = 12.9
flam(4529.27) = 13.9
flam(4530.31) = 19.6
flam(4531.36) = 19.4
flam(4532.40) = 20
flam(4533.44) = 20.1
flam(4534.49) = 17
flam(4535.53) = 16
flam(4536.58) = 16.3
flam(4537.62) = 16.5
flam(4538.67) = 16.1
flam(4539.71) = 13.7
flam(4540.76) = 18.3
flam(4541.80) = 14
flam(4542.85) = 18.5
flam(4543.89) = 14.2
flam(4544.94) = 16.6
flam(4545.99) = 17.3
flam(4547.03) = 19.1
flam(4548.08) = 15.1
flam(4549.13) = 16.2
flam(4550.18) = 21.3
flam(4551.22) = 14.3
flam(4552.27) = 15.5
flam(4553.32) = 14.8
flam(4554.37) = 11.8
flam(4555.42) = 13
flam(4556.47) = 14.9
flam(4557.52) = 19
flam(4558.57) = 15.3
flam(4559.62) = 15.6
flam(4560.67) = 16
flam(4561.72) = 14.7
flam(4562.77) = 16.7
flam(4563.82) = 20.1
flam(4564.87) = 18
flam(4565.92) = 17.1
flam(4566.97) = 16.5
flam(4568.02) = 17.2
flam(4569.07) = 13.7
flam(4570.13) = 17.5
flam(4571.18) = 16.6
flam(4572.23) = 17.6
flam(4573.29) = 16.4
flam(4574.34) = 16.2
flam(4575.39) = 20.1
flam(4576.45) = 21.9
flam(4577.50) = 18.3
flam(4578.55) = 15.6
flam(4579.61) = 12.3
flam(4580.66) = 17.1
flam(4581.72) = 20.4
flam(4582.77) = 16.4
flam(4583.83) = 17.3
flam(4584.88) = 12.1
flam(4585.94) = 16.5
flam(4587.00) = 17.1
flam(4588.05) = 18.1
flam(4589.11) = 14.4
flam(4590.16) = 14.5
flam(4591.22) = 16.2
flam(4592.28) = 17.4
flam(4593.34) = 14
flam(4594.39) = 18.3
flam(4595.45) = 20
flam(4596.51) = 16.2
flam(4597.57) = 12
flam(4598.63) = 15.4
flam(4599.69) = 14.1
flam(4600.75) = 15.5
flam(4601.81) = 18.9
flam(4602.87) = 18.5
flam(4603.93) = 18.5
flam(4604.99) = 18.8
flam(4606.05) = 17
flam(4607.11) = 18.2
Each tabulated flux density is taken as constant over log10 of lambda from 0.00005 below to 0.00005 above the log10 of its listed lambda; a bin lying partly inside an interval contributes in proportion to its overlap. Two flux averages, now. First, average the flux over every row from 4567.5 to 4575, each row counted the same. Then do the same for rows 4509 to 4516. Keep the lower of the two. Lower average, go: 16.5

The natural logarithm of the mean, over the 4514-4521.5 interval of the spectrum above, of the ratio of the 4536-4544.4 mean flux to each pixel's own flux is -0.05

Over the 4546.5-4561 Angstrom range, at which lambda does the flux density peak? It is 4550.18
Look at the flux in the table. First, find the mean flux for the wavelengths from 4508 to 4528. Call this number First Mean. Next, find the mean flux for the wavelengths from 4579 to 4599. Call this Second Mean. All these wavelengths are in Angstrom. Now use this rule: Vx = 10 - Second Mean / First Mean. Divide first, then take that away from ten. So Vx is 9.08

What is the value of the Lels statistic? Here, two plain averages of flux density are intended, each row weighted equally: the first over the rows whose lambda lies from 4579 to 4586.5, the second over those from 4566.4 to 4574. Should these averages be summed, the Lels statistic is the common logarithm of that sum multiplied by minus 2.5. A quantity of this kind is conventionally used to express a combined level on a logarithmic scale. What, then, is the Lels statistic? -3.78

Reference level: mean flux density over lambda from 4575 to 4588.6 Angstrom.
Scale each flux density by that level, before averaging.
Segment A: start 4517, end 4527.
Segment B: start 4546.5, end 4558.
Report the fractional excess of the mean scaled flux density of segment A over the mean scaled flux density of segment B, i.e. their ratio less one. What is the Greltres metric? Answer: 0.12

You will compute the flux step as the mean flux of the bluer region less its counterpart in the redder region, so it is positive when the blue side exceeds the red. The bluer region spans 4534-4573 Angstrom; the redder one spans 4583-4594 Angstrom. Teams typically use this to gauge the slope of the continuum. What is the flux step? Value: 0.5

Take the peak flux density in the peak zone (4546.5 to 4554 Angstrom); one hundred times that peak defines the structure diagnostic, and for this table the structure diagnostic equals 2130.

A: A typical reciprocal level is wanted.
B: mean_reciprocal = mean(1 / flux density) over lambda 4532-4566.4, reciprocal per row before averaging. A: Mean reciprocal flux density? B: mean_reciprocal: 0.0619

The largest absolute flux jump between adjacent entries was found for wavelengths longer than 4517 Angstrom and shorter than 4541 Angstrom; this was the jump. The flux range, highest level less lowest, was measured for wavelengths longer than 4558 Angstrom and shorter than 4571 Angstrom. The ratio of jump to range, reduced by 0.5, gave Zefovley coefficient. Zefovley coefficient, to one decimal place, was 0.4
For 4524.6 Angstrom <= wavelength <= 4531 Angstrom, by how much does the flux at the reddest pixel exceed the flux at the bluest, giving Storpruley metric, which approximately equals 1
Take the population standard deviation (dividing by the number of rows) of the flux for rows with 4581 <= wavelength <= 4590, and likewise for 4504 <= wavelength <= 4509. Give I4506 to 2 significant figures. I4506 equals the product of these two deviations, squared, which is 11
